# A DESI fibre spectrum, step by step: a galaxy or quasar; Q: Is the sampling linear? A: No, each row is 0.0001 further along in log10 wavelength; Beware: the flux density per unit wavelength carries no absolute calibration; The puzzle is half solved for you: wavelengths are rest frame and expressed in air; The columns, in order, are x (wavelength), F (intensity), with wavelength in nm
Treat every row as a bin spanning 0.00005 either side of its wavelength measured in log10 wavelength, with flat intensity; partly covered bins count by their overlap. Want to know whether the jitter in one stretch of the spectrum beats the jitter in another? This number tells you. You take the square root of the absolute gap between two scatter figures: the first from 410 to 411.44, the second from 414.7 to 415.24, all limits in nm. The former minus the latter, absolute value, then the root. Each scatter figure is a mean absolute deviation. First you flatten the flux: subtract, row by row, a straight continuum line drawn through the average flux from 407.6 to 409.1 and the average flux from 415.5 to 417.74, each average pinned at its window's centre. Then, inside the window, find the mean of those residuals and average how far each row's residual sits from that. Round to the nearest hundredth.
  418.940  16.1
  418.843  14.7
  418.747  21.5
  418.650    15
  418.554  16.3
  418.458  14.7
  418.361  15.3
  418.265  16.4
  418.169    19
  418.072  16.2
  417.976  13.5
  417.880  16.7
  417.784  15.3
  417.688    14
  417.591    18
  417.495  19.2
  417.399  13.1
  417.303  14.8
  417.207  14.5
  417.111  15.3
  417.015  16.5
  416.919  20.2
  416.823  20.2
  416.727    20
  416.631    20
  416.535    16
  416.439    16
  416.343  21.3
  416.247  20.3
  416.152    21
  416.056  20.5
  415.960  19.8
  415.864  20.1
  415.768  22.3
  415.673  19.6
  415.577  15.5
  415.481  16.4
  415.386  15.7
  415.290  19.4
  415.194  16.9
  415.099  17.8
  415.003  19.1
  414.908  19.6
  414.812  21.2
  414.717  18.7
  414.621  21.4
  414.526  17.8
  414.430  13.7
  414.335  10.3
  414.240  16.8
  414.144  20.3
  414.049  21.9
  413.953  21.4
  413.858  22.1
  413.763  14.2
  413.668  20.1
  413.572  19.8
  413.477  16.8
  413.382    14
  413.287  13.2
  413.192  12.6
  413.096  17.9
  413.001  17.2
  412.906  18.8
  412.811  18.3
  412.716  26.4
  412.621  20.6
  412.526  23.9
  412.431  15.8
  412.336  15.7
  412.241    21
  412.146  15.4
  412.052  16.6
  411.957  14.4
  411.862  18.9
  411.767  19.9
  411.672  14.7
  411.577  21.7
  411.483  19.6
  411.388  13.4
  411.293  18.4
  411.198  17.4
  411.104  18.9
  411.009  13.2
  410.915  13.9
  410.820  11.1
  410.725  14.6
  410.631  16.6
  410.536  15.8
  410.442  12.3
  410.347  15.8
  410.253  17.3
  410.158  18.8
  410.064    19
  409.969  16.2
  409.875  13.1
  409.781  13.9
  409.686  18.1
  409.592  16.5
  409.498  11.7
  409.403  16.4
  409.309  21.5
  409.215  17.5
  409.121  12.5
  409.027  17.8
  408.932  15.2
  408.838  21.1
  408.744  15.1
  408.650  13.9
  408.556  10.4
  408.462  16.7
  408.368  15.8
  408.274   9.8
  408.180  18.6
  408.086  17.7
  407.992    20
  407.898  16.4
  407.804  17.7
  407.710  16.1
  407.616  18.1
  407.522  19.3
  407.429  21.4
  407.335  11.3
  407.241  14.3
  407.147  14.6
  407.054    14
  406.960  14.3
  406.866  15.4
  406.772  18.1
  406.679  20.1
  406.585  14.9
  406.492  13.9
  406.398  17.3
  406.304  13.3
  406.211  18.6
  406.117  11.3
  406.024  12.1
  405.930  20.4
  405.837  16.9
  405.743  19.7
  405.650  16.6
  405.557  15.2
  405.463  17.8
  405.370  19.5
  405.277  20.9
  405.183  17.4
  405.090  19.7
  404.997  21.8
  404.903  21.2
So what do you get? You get 1.04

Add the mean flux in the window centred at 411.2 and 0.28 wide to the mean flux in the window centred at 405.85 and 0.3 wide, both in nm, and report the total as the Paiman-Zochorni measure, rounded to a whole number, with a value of 37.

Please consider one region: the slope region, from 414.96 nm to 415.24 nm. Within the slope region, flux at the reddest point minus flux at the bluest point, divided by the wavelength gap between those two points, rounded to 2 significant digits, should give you -12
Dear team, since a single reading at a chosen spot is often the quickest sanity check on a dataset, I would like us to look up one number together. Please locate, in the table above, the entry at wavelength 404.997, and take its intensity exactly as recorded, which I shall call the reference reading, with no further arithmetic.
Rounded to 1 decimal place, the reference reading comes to 21.8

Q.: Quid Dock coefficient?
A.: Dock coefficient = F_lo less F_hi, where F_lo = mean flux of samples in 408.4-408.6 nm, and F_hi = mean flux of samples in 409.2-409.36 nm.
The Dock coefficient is -6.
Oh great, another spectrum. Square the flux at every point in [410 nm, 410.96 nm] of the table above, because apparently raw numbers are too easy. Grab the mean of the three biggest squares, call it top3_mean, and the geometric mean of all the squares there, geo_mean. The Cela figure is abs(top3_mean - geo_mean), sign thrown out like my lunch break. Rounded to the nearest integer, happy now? 103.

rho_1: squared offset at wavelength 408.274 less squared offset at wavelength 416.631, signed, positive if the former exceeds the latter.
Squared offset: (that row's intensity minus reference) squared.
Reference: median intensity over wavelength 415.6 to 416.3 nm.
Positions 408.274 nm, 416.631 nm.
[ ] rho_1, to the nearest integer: 110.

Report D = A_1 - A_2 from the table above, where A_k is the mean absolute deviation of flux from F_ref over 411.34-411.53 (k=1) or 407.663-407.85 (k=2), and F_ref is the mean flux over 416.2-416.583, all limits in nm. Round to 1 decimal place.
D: 1.6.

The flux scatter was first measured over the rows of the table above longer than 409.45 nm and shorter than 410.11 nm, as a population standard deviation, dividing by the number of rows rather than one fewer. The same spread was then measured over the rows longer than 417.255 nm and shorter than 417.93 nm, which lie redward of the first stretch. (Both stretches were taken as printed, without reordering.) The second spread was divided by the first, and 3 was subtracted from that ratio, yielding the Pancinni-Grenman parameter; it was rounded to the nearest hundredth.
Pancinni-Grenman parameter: -2.18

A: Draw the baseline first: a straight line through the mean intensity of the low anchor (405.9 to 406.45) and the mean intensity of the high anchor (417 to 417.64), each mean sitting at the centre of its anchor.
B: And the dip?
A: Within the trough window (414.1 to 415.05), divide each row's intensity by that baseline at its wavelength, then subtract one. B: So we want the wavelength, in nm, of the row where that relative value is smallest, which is 414.335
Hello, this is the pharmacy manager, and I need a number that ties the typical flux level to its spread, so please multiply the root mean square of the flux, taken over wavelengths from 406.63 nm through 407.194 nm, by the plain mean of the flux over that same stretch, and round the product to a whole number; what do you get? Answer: 261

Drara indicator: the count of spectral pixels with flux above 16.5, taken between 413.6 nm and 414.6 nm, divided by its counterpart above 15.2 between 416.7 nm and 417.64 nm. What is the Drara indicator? 1.00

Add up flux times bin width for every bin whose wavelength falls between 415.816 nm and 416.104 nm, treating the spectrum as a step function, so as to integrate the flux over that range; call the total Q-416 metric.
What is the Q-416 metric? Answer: 5.8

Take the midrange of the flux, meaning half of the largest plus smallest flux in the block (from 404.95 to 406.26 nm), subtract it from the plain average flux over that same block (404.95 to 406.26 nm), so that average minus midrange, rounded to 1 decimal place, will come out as 1.2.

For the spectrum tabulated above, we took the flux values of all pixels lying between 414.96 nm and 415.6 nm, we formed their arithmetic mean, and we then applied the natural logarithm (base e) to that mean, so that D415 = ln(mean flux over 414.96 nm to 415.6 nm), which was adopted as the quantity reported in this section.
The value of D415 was 2.85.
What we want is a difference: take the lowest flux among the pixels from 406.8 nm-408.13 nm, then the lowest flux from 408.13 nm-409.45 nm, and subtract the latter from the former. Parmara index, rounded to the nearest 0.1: 1.5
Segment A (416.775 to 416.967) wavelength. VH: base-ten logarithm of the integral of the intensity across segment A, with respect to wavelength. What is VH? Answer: 0.589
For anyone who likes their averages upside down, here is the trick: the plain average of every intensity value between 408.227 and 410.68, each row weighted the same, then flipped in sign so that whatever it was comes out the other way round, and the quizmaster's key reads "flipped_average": -15.7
